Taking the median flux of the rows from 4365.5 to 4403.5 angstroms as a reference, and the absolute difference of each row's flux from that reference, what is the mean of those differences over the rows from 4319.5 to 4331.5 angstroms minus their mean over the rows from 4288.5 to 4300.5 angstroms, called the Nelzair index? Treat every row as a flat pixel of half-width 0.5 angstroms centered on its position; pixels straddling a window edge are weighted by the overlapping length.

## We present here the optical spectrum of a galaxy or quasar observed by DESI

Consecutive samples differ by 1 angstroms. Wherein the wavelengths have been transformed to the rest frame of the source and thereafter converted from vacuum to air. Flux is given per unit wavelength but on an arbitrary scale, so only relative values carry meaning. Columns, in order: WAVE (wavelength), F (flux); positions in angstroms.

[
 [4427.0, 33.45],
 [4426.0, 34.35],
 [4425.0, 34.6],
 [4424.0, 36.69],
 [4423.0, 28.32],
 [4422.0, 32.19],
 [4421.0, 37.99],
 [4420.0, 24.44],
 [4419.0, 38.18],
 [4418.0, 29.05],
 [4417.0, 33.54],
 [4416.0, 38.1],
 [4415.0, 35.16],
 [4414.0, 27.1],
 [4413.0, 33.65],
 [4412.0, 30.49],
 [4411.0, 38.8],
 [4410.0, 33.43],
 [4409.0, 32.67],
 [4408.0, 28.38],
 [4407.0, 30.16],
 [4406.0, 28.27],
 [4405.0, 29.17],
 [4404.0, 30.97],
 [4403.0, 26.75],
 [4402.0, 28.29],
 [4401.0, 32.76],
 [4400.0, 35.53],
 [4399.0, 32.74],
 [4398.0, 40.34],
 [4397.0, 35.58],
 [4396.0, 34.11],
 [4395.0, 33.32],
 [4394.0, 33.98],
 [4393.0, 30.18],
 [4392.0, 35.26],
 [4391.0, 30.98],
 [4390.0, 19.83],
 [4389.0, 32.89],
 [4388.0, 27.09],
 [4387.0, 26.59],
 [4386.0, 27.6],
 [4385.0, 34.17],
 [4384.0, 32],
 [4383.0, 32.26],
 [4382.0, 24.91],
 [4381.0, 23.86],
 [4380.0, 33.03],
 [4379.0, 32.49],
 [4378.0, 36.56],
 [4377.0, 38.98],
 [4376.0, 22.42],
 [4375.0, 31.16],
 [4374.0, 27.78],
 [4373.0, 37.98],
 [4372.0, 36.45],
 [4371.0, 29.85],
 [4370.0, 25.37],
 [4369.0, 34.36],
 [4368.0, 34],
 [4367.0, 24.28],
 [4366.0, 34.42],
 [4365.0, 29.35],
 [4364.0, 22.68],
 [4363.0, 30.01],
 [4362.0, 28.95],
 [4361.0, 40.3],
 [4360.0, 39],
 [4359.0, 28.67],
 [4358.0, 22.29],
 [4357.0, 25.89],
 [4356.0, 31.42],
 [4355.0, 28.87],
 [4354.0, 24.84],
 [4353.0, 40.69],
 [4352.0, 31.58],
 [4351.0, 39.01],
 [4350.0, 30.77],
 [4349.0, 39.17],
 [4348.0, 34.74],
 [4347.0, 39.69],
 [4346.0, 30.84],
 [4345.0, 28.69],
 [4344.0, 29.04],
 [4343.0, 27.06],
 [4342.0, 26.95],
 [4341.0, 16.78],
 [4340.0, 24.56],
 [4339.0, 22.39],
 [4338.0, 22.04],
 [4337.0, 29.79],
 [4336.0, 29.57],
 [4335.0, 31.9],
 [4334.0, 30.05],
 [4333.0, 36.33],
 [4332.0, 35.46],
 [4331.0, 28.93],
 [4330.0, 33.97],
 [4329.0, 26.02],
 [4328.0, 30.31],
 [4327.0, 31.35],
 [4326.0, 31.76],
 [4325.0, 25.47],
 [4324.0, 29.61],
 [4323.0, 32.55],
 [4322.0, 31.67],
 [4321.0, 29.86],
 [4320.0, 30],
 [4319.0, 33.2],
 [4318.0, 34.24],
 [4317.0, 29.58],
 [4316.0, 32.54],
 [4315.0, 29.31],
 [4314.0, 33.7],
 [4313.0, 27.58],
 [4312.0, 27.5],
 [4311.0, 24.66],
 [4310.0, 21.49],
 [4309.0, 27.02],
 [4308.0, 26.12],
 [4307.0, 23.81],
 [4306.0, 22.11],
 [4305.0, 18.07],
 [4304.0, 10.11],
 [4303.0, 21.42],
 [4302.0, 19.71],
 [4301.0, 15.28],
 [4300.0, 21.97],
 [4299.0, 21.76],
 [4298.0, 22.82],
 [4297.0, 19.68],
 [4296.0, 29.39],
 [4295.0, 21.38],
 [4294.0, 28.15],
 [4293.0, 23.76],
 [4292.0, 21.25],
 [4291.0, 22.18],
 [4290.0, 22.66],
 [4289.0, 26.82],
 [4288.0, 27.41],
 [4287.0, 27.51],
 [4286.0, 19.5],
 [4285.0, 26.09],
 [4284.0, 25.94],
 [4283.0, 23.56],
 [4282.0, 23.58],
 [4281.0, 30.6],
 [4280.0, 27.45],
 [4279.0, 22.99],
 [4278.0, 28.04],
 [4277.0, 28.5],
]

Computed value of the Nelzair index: -6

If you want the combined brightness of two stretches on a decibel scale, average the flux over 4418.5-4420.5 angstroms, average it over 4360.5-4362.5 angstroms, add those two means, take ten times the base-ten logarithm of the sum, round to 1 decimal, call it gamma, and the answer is 18.2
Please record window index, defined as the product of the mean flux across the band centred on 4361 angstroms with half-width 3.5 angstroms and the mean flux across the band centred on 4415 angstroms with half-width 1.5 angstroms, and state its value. 1013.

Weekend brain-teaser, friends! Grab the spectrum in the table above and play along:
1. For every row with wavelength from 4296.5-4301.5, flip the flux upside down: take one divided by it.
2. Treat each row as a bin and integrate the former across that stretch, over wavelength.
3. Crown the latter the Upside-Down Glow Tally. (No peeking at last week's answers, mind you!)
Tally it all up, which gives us 0.25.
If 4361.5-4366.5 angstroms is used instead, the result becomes 0.18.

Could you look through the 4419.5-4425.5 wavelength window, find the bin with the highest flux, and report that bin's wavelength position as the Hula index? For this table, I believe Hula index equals 4421.0 angstroms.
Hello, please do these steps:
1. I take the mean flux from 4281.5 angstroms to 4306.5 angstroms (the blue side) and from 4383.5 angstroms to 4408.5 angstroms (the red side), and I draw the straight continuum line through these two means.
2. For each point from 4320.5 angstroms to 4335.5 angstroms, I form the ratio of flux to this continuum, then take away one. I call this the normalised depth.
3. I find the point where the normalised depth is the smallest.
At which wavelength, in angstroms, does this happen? 4325.0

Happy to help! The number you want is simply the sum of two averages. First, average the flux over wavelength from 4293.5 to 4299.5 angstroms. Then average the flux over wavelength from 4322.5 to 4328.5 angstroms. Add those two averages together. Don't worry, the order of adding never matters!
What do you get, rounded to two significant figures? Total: 54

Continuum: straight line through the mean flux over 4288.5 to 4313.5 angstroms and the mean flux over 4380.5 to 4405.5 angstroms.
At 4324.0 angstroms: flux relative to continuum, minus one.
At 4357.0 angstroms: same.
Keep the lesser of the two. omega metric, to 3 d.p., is -0.064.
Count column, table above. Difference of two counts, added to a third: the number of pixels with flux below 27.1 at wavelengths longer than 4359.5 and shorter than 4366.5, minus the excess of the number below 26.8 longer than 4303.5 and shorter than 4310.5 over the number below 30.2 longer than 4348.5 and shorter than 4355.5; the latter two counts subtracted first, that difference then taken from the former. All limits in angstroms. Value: -3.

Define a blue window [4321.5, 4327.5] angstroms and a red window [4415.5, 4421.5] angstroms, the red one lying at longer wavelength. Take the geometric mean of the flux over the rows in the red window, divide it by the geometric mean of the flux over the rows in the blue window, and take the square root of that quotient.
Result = 1.05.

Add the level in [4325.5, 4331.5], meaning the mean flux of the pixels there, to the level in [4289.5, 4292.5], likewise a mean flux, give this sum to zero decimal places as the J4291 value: 52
